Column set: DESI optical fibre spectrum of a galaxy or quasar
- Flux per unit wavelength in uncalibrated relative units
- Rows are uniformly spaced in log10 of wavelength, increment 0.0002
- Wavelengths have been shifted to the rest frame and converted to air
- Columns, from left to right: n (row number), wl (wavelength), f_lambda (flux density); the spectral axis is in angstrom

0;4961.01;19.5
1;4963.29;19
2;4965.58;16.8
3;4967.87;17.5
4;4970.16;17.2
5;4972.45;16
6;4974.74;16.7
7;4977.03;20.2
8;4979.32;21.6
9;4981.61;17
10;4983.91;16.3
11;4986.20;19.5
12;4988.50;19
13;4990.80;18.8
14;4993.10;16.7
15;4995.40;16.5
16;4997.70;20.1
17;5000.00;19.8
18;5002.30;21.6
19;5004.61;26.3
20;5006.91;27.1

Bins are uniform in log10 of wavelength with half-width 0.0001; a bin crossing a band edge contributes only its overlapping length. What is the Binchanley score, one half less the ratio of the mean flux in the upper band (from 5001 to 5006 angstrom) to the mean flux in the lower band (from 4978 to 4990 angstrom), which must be -0.78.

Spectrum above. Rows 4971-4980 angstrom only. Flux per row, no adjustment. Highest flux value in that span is 21.6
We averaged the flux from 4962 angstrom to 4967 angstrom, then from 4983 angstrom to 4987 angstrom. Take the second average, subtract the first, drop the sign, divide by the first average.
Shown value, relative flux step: 0.00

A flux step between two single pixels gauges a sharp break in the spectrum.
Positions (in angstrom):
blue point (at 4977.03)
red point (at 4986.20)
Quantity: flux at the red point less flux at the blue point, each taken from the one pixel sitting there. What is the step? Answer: -0.7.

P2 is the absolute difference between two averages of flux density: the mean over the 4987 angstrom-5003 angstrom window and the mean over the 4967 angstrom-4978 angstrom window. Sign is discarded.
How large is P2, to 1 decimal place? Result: 1.4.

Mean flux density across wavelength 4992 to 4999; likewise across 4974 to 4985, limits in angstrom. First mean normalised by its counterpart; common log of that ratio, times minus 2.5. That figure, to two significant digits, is 0.036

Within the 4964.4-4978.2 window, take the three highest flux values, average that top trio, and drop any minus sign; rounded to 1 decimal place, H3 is 18.3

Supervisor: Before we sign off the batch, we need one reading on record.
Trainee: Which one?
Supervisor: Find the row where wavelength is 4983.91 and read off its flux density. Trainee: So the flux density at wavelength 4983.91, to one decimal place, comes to 16.3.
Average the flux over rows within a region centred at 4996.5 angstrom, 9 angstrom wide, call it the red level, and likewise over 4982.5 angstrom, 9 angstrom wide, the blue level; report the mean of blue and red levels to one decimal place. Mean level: 18.4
